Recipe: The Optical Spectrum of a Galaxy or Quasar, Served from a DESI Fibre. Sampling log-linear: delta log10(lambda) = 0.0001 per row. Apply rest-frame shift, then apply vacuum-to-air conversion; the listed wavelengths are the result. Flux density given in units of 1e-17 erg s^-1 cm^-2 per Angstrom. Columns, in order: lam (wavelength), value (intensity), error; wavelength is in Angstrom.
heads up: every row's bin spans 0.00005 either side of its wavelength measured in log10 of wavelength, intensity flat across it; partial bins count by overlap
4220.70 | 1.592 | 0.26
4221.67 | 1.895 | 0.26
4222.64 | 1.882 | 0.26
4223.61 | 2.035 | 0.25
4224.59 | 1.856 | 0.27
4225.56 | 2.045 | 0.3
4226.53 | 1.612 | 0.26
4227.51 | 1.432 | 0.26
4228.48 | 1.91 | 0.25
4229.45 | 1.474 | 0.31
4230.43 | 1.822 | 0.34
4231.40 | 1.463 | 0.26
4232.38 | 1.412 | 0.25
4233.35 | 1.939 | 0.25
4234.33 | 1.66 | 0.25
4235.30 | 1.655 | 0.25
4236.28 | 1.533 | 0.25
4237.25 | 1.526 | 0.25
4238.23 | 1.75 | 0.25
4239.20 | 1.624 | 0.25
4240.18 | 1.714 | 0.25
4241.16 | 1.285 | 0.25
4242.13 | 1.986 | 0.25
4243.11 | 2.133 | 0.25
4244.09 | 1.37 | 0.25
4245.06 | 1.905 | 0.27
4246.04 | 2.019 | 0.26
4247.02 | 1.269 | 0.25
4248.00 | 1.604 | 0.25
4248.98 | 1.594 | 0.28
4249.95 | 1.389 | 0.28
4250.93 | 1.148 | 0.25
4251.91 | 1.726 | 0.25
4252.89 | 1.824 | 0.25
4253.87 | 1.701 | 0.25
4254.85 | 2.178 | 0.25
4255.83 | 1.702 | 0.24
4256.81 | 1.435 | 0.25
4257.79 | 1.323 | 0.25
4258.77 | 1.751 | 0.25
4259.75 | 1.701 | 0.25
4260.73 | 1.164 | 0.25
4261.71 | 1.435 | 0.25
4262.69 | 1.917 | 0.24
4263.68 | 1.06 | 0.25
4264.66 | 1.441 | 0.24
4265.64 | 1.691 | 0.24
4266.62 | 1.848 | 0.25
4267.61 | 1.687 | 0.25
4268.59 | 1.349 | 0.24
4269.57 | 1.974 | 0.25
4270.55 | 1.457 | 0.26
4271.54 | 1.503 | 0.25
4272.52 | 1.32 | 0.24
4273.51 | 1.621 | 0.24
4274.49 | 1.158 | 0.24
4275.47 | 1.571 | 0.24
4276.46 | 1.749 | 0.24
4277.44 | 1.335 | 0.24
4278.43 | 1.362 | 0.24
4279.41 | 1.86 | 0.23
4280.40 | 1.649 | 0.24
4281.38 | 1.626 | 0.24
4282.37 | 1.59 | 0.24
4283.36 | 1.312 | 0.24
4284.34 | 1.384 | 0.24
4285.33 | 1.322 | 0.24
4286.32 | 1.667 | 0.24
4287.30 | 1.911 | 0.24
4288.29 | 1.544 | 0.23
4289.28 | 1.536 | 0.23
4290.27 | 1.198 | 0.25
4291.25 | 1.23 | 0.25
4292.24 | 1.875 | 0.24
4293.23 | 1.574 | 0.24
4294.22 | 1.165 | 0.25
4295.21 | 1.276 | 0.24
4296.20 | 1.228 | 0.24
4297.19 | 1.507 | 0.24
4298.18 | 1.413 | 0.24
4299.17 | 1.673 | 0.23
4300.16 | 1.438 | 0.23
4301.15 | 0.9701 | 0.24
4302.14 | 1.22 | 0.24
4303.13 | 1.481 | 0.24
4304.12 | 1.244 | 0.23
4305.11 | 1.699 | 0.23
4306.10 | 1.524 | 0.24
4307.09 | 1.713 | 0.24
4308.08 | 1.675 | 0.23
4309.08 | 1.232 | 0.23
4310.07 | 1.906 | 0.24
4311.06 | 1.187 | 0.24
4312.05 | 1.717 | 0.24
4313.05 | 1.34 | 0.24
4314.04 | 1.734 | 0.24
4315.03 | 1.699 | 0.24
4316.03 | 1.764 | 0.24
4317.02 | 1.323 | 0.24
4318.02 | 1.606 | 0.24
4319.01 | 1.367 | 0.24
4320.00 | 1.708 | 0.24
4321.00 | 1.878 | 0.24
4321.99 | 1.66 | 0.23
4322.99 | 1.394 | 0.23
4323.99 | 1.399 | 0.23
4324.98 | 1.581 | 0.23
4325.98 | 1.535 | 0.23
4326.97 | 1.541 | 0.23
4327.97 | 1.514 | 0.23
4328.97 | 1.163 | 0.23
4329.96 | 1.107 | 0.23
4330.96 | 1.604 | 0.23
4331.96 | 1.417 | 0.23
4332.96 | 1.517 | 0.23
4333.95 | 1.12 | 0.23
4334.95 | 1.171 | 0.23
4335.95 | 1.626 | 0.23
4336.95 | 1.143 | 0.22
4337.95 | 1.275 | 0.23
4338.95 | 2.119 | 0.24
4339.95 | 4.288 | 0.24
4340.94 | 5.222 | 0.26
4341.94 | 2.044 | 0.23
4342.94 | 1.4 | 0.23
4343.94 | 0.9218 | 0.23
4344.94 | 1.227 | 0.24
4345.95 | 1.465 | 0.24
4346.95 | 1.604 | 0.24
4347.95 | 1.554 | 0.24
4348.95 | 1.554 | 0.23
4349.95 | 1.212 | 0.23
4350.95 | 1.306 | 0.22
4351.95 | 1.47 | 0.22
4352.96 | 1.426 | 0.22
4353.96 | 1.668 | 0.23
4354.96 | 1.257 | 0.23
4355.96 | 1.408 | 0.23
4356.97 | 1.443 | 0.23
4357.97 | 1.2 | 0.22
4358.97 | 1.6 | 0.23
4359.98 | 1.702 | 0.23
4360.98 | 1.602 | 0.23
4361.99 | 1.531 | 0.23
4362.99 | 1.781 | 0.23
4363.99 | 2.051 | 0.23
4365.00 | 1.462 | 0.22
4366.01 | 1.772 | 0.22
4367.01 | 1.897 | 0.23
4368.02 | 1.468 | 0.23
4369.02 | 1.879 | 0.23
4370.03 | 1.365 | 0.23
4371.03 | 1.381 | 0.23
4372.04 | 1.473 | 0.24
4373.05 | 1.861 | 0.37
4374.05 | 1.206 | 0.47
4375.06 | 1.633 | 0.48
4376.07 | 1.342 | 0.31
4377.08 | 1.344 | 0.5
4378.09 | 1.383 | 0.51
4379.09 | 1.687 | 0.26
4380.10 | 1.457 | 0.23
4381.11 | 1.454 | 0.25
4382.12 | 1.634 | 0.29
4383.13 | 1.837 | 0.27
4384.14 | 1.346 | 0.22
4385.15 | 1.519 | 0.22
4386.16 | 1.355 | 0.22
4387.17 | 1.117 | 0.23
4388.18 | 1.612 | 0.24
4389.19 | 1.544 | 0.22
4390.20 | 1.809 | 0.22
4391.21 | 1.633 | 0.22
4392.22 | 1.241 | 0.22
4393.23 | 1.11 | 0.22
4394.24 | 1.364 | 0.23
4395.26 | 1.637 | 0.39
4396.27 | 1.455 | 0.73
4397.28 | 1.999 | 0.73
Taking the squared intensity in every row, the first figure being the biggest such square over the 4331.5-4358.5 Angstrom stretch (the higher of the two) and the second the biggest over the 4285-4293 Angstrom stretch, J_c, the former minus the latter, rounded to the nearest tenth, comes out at 23.6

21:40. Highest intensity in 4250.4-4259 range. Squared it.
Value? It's 4.7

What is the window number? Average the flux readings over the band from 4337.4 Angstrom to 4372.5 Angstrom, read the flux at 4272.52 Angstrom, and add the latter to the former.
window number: 3.0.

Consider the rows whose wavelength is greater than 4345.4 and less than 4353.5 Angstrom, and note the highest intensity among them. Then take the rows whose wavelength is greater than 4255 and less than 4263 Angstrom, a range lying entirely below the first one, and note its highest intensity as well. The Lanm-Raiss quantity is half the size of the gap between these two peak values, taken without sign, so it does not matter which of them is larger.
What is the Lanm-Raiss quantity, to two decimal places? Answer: 0.16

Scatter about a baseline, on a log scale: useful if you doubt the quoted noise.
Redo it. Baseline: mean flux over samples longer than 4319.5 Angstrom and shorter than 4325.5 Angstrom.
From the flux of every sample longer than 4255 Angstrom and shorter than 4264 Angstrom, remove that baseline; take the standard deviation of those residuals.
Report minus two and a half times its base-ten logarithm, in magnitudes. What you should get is 1.4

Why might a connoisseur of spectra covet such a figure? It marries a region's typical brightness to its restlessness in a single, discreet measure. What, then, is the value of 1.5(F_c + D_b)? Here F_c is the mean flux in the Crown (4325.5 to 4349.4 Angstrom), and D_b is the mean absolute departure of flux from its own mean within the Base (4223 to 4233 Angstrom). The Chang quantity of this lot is 2.91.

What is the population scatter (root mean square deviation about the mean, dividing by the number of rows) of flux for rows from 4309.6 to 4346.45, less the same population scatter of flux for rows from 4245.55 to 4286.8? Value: 0.54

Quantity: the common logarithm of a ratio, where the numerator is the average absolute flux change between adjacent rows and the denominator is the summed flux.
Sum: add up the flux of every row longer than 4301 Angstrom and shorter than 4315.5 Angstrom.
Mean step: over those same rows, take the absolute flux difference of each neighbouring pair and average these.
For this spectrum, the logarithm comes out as -1.82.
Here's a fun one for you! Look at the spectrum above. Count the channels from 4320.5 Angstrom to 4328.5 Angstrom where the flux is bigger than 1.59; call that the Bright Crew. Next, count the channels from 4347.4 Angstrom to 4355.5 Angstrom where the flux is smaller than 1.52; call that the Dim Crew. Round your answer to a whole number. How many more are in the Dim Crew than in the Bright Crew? 3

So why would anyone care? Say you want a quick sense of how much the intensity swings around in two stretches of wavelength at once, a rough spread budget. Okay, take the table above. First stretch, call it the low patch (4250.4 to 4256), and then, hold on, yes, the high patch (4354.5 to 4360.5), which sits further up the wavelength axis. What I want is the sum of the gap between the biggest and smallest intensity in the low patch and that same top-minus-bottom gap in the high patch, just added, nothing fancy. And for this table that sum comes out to 1.53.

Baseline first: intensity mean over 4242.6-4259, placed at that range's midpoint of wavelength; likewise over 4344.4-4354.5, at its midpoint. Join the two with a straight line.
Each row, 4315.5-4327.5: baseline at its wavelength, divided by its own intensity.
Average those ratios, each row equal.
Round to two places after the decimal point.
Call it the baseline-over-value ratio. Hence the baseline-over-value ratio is 0.97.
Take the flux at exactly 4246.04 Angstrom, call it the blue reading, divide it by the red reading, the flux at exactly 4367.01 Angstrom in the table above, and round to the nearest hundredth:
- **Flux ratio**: 1.06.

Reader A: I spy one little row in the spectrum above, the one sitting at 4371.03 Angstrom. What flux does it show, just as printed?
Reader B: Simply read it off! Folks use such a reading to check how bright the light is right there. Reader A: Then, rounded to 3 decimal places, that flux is 1.381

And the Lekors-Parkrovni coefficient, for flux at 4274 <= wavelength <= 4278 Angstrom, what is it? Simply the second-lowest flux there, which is 1.335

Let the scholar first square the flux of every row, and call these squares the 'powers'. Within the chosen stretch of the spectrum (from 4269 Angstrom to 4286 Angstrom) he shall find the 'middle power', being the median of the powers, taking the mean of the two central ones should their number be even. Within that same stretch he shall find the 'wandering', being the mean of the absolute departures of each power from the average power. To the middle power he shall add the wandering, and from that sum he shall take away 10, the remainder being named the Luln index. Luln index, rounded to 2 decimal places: -7.20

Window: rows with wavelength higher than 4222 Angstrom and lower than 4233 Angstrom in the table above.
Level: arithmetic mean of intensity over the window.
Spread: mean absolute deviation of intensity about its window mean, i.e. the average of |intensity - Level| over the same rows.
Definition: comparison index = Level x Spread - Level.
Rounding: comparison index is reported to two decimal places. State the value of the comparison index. -1.34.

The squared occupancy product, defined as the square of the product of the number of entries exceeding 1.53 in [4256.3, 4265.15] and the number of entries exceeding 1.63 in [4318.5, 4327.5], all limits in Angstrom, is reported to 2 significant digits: 81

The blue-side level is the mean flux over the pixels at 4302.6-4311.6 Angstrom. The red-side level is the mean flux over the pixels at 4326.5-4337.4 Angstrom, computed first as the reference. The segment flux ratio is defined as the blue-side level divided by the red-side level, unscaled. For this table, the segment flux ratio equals 1.12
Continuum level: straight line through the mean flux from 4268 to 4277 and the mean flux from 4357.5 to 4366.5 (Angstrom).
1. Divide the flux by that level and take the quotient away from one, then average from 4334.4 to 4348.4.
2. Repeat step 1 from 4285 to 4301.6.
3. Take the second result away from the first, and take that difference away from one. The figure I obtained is 1.27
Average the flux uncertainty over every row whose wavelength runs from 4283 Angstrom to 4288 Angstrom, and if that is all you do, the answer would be 0.240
